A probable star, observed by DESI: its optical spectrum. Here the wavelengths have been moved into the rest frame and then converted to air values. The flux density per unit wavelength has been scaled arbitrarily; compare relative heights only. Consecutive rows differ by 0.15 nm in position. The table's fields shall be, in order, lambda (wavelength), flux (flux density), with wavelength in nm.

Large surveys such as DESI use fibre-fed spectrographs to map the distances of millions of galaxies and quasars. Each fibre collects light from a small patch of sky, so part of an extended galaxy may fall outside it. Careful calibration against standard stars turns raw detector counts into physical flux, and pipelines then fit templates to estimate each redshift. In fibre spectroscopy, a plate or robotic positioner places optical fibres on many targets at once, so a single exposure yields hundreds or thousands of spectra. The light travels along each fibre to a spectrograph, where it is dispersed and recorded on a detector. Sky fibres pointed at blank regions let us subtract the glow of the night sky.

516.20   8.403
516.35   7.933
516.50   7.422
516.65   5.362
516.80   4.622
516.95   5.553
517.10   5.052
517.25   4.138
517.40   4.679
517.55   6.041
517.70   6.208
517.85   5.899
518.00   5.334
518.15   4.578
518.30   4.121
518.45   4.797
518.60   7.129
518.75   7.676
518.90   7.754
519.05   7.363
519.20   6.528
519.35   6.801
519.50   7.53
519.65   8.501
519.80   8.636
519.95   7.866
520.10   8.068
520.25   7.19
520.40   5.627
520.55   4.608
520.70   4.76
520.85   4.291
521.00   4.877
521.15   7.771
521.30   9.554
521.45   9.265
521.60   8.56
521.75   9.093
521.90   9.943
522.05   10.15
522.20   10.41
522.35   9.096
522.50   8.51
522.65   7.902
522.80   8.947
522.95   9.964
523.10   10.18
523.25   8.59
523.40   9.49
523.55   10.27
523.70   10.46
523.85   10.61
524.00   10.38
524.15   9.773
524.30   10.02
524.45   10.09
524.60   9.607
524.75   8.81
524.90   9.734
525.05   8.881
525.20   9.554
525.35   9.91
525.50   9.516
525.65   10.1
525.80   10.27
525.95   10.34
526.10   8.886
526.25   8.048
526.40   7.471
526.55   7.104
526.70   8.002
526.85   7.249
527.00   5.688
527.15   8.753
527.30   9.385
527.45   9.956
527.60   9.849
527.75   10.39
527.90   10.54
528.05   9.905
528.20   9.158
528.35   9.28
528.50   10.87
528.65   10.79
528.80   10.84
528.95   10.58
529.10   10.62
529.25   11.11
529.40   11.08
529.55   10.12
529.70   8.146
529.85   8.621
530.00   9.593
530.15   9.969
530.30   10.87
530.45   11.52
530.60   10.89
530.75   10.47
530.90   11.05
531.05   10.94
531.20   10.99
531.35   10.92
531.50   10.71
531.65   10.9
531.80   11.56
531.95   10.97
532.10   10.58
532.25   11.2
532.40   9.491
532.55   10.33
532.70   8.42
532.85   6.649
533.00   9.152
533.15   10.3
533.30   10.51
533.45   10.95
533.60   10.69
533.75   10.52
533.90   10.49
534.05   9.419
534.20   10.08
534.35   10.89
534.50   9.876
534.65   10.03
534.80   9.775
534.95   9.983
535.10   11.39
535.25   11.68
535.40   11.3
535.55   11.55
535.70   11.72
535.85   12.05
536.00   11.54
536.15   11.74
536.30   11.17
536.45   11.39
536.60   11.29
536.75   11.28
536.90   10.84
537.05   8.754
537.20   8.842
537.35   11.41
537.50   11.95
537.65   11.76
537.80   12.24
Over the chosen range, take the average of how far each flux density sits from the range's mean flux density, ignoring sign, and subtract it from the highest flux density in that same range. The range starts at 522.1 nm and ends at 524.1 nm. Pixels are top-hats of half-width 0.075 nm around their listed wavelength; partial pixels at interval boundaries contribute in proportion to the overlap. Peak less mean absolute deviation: 9.8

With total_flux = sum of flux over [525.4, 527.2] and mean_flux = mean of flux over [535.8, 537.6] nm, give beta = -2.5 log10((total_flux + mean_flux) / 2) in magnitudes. -4.37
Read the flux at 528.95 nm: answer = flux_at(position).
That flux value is 10.58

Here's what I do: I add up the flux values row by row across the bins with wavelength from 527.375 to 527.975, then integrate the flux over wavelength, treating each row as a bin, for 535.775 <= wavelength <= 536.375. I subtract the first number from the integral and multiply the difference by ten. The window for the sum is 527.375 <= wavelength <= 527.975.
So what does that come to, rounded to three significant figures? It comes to -338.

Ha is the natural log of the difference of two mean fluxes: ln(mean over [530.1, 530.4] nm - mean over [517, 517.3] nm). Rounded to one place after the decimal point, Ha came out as 1.8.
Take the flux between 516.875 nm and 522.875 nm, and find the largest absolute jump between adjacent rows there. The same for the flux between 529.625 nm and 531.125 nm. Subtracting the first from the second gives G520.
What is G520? -1.9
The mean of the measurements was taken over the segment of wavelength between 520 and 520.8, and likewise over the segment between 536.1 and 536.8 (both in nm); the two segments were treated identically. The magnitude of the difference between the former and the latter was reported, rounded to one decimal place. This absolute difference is 5.3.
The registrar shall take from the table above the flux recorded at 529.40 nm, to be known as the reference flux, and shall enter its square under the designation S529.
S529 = 123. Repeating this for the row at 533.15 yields 106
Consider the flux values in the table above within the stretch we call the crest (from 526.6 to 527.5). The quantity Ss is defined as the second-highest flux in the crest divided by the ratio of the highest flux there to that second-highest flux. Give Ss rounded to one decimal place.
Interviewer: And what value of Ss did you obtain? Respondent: 8.8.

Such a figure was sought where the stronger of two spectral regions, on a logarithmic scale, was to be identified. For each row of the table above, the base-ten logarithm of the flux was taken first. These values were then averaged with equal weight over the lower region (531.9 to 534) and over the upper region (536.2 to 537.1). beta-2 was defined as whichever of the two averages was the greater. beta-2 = 1.03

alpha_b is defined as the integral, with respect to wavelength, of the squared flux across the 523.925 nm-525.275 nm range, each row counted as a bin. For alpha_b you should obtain 126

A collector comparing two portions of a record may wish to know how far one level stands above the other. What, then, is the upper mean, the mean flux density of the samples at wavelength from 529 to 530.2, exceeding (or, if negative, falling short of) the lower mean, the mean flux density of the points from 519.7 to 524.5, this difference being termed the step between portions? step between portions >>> 1.3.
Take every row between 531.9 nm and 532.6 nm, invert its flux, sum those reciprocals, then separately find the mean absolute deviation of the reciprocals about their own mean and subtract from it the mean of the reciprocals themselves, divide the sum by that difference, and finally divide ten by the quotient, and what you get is -1.91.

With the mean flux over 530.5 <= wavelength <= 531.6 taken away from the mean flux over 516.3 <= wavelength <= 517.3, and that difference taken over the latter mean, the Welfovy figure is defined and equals -0.9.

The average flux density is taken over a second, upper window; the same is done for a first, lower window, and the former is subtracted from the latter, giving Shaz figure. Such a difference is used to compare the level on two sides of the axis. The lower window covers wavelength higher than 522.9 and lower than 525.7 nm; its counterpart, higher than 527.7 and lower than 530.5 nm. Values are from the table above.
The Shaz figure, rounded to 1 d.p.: -0.4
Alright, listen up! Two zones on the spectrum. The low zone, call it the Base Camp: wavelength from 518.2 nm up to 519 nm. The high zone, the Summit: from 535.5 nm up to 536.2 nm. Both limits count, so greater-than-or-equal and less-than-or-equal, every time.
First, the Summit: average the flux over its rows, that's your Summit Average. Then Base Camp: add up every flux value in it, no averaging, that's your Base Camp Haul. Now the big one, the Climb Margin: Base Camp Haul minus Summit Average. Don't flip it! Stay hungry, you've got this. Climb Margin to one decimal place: 19.8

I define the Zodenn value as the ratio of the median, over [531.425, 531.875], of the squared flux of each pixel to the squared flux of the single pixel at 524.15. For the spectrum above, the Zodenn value 1.24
